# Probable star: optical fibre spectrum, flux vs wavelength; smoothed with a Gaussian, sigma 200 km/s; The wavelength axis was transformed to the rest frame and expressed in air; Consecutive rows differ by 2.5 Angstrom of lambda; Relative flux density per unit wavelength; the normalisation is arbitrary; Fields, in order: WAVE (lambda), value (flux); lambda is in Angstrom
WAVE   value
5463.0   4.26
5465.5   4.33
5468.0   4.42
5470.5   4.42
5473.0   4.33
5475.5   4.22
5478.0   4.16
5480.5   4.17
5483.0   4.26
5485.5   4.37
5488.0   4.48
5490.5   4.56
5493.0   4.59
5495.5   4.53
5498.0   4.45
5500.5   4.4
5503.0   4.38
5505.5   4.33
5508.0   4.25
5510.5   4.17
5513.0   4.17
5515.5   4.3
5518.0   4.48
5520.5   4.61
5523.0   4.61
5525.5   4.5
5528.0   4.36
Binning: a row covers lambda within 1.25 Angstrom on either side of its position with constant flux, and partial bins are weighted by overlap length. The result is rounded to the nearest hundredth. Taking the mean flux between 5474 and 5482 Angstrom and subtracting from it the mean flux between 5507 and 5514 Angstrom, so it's -0.01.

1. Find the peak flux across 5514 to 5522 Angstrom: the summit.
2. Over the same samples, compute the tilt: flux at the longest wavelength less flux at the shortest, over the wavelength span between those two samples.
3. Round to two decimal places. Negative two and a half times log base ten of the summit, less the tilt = -1.72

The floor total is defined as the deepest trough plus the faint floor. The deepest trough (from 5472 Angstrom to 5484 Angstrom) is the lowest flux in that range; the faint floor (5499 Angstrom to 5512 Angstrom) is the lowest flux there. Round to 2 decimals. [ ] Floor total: 8.33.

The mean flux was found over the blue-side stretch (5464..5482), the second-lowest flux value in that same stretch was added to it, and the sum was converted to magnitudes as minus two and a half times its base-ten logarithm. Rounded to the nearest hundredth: -2.32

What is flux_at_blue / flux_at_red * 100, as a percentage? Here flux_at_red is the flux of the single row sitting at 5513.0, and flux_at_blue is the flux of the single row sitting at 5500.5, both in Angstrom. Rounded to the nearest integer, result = 106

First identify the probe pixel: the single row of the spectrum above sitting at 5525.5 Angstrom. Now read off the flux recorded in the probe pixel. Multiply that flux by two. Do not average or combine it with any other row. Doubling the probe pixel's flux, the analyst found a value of 9.0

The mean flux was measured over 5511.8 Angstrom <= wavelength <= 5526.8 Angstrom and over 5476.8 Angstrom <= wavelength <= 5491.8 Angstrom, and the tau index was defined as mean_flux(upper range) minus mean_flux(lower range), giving 0.11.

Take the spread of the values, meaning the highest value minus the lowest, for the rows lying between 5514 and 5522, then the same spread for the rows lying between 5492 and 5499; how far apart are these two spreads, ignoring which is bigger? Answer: 0.17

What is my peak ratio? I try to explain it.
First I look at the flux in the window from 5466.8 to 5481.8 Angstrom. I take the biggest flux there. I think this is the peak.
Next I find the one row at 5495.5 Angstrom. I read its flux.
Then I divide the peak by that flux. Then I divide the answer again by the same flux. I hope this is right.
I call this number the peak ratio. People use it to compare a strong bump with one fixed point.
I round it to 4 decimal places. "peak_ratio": 0.2154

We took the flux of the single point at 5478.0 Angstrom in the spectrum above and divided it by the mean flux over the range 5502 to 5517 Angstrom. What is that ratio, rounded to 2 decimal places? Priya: 0.97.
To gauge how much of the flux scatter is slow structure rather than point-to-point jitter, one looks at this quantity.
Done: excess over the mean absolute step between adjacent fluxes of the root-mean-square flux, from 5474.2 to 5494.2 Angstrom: 4.28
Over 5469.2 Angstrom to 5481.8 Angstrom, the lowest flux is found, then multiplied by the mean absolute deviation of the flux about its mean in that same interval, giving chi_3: 0.38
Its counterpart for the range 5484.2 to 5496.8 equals 0.28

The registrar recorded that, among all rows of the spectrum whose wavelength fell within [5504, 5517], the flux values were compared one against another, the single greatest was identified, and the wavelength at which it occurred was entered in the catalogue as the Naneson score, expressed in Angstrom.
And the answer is 5505.5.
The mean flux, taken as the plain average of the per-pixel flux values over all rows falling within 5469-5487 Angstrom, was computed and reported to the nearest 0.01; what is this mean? 4.28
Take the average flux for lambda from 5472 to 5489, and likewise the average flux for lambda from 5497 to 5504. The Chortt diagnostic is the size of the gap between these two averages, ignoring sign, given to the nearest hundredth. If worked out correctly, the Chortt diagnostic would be 0.13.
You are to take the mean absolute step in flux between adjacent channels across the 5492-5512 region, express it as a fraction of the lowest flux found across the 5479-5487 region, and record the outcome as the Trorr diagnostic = 0.014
